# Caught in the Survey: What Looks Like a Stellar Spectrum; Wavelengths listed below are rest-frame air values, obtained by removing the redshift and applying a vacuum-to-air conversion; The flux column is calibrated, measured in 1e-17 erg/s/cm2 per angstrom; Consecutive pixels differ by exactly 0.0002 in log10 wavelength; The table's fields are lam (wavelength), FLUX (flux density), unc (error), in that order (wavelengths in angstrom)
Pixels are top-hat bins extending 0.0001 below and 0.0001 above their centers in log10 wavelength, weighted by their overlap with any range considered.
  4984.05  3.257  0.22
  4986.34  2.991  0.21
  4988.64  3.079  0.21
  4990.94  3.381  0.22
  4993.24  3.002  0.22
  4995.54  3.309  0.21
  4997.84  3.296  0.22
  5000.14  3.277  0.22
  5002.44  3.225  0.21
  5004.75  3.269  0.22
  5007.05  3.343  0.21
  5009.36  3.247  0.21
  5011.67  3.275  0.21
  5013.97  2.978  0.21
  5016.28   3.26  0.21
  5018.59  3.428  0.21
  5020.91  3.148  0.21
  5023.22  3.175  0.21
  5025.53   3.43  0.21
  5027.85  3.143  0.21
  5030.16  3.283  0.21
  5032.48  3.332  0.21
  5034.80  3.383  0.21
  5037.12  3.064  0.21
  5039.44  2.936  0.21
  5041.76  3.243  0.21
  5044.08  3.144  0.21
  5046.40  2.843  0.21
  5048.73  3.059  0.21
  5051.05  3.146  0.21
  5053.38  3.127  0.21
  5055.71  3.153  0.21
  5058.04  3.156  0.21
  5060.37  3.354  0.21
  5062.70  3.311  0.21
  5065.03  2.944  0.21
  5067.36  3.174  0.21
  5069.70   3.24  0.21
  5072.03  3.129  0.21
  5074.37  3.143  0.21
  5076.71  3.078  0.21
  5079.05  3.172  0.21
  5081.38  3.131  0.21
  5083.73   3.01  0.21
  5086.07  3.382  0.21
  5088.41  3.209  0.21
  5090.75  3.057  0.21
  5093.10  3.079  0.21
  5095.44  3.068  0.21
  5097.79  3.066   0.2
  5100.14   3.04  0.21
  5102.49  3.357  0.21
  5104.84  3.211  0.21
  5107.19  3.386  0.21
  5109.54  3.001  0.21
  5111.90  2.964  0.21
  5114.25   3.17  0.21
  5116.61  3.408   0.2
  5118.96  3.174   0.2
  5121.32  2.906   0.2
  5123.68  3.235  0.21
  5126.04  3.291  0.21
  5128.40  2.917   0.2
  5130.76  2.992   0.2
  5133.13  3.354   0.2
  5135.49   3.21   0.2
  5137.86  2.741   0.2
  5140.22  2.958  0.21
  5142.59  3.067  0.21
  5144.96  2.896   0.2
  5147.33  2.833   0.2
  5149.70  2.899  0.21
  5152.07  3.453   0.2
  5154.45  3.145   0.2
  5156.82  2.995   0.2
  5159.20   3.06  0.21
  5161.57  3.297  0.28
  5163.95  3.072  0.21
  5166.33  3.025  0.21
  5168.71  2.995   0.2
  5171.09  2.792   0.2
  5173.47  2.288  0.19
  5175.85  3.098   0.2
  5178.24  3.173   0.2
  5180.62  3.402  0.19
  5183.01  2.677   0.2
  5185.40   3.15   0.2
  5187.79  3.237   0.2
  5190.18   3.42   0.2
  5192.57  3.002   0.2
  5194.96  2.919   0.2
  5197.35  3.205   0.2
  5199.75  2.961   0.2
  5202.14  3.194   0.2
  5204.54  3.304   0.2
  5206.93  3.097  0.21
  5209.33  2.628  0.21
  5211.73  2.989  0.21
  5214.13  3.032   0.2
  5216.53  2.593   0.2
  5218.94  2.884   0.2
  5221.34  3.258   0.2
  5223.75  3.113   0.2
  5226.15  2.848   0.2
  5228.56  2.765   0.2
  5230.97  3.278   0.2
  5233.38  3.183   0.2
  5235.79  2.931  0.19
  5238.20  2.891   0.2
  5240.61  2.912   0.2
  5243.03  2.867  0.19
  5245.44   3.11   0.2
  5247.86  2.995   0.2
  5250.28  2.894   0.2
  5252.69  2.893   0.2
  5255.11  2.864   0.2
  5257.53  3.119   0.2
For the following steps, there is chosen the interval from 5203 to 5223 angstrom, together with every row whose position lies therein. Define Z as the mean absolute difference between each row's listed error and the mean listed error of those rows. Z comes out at 0.0047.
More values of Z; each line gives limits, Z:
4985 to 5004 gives 0.0050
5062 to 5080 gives 0.0000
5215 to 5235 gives 0.0000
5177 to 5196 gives 0.0022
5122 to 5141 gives 0.0047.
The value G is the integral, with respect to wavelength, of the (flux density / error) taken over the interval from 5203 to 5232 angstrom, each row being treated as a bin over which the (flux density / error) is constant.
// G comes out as 428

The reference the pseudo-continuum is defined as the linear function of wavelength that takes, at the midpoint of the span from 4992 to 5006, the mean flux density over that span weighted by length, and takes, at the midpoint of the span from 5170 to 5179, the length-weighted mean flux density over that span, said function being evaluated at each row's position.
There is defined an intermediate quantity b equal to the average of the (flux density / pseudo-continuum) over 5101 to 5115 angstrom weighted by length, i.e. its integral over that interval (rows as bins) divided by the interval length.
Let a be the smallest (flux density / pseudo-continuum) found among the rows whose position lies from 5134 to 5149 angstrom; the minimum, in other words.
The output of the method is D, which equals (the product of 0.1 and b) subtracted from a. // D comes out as 0.84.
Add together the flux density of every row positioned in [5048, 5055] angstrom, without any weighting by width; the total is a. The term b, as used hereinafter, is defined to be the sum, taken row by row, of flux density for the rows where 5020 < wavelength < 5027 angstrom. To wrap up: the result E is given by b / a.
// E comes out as 1.05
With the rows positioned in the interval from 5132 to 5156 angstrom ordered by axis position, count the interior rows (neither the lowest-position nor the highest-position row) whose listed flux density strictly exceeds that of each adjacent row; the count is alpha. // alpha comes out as 2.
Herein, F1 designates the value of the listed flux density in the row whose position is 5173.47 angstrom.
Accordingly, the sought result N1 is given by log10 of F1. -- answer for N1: 0.359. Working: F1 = 2.288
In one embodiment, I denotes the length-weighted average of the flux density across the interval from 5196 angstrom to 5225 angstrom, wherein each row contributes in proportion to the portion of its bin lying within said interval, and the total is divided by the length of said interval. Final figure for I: 3.02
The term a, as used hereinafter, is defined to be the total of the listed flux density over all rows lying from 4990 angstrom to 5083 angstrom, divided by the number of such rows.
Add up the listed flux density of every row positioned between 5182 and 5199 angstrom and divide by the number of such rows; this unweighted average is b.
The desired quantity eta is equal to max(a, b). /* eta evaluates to 3.19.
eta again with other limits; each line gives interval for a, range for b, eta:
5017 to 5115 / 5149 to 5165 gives 3.16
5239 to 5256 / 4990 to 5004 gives 3.25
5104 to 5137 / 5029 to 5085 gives 3.16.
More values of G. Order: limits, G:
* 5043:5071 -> 418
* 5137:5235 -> 1459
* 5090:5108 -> 272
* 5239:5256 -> 251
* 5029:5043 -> 214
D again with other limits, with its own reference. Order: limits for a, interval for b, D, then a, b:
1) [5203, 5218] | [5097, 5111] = 0.85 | 0.952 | 1.06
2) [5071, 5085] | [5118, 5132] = 0.89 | 0.992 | 1.05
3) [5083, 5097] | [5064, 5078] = 0.89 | 0.992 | 1.02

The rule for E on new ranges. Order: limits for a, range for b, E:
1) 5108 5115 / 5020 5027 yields 1.07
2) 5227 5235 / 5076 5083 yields 1.02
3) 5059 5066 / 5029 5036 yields 1.04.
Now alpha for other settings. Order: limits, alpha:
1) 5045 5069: 2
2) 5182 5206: 2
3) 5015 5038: 3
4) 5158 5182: 1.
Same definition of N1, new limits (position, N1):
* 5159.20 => 0.486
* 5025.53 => 0.535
